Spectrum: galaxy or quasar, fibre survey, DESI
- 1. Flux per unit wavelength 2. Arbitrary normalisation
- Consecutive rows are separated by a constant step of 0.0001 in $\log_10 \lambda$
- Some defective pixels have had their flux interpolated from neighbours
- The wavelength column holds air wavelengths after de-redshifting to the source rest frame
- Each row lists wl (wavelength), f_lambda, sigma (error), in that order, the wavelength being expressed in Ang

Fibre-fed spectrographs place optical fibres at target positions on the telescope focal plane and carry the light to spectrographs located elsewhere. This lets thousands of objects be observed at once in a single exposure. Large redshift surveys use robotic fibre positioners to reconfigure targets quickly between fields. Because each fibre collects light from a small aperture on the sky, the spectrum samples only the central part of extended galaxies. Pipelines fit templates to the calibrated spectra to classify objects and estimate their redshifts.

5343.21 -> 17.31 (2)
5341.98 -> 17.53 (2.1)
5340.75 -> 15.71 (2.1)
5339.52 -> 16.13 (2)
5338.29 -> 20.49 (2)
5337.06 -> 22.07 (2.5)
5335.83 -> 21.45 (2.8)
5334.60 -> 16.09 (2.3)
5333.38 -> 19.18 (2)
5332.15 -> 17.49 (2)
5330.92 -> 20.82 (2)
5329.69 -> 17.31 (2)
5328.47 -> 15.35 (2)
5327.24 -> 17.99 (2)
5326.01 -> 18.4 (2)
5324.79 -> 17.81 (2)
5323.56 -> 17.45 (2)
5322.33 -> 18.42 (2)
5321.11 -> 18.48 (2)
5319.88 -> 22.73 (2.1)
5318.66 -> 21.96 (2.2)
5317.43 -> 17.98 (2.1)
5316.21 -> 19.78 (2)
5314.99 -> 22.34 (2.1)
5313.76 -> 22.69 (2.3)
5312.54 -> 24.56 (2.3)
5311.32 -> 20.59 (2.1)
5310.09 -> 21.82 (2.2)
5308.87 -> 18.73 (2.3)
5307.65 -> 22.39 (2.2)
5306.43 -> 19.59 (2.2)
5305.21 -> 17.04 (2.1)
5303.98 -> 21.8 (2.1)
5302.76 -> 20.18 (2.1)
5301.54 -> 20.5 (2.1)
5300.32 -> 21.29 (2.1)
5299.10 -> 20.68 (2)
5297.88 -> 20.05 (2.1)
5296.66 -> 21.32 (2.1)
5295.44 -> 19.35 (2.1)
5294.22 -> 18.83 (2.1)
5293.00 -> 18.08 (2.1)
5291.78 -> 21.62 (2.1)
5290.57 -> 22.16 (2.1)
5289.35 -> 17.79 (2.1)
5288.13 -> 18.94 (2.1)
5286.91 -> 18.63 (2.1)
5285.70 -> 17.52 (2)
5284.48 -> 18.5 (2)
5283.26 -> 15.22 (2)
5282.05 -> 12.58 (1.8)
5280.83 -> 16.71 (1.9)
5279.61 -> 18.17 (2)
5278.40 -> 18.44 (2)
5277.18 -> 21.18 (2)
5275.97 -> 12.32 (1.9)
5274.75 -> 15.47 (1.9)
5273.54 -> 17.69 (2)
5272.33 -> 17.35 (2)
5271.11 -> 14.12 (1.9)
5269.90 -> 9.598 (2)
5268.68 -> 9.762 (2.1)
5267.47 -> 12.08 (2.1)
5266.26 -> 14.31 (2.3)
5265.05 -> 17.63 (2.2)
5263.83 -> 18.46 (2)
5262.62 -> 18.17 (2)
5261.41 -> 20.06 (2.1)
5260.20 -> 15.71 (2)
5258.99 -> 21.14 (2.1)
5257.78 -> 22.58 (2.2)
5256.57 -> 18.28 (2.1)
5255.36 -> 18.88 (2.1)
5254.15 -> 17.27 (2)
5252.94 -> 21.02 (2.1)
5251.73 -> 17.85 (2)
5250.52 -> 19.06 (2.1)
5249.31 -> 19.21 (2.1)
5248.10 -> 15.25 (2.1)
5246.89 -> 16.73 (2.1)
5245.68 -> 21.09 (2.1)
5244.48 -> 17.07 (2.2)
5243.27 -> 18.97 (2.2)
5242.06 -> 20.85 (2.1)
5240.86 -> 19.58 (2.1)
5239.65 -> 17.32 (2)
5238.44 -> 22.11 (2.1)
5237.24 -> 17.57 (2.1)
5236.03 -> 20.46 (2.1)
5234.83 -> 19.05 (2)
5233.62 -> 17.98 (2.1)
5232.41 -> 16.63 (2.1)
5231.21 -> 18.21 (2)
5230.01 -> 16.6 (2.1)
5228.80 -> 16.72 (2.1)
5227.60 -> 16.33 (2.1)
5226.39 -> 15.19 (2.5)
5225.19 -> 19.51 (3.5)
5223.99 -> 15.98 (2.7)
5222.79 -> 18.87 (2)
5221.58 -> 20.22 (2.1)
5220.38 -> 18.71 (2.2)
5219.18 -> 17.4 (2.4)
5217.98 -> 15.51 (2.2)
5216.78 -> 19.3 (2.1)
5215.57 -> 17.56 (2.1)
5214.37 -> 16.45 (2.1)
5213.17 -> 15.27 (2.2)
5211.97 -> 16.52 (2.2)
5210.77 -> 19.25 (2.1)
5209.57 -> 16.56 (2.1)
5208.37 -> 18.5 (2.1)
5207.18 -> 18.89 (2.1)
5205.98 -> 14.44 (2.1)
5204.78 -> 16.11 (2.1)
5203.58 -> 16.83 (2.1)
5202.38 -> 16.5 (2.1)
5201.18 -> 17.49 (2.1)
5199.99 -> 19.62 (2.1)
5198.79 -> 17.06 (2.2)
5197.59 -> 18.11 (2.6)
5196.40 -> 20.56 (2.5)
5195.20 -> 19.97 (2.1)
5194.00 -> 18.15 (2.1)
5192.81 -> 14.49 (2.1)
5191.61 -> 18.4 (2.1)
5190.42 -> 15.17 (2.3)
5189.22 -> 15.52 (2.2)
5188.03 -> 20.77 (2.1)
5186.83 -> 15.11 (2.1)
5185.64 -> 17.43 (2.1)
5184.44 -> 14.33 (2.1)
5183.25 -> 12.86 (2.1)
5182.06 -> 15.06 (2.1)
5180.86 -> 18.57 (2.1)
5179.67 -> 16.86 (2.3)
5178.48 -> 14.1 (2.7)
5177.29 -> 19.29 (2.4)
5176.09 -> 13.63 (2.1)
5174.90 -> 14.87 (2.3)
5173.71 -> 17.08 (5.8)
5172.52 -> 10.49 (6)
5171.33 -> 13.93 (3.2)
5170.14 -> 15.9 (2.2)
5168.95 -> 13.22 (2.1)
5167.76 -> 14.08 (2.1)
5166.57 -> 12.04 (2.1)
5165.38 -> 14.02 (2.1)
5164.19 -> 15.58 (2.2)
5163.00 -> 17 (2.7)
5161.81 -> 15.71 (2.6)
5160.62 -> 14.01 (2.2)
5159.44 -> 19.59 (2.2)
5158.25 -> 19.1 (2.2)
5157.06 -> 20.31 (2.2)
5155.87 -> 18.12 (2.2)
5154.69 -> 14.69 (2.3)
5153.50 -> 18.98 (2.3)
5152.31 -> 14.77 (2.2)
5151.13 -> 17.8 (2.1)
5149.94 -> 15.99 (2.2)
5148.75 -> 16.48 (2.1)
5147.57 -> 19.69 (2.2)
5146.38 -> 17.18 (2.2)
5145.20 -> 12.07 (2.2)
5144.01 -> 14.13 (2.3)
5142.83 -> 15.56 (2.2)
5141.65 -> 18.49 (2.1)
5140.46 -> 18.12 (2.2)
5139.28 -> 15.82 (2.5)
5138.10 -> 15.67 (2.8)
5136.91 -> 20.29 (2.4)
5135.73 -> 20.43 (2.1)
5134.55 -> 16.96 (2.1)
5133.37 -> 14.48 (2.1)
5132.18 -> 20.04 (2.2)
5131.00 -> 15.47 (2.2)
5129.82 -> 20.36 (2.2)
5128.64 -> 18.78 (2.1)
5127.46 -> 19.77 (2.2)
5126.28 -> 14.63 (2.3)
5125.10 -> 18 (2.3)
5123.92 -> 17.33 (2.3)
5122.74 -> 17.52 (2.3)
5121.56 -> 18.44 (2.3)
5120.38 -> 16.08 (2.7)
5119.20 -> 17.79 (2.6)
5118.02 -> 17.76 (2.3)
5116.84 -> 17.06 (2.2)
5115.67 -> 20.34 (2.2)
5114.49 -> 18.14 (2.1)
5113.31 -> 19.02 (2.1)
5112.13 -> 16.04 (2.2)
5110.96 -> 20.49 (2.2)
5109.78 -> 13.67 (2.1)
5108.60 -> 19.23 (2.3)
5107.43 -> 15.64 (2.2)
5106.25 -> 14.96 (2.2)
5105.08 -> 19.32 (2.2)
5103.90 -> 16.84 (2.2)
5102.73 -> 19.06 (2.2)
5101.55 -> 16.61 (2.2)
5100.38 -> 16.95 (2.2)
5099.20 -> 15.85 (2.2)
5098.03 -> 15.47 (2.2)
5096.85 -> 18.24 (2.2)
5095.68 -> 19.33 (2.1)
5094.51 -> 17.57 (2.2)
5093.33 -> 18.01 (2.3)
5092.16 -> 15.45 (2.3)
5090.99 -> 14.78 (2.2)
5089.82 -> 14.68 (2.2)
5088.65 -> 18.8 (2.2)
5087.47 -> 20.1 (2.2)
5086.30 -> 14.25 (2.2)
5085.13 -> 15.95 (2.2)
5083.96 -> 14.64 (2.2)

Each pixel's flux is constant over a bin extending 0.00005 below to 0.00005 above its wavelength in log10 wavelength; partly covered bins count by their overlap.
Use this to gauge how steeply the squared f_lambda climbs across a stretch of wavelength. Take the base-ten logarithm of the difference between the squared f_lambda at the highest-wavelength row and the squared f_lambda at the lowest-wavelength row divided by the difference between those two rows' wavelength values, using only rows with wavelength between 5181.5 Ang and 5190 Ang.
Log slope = 0.29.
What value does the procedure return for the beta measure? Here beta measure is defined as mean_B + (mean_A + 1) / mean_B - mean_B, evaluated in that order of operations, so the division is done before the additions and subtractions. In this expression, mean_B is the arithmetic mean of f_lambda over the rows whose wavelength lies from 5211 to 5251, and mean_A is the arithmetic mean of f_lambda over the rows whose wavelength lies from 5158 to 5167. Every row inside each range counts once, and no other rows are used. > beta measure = 0.94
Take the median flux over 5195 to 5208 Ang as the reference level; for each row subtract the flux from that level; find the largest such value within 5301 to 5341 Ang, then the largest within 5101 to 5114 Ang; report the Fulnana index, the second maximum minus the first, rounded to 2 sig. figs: 1.7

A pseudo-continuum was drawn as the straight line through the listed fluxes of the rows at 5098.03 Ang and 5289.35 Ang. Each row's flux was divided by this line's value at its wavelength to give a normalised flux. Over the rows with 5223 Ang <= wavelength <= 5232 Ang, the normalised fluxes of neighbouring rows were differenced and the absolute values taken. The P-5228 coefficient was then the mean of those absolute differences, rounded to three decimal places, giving 0.108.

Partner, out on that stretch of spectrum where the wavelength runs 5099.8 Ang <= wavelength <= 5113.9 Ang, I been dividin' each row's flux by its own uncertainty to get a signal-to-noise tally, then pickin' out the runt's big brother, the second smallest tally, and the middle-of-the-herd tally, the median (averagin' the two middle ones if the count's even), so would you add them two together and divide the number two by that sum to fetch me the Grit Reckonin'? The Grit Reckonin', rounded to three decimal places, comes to 0.138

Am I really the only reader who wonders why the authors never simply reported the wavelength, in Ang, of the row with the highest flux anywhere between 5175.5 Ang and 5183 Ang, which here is 5177.29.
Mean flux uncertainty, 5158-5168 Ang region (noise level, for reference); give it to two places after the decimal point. 2.27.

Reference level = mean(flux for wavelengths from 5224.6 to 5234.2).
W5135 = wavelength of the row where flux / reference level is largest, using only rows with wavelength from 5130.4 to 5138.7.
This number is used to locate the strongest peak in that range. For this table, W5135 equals 5135.73 Ang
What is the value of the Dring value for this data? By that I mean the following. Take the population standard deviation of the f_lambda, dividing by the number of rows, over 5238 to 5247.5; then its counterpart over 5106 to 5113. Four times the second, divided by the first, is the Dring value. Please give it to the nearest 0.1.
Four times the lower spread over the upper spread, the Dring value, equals 5.0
